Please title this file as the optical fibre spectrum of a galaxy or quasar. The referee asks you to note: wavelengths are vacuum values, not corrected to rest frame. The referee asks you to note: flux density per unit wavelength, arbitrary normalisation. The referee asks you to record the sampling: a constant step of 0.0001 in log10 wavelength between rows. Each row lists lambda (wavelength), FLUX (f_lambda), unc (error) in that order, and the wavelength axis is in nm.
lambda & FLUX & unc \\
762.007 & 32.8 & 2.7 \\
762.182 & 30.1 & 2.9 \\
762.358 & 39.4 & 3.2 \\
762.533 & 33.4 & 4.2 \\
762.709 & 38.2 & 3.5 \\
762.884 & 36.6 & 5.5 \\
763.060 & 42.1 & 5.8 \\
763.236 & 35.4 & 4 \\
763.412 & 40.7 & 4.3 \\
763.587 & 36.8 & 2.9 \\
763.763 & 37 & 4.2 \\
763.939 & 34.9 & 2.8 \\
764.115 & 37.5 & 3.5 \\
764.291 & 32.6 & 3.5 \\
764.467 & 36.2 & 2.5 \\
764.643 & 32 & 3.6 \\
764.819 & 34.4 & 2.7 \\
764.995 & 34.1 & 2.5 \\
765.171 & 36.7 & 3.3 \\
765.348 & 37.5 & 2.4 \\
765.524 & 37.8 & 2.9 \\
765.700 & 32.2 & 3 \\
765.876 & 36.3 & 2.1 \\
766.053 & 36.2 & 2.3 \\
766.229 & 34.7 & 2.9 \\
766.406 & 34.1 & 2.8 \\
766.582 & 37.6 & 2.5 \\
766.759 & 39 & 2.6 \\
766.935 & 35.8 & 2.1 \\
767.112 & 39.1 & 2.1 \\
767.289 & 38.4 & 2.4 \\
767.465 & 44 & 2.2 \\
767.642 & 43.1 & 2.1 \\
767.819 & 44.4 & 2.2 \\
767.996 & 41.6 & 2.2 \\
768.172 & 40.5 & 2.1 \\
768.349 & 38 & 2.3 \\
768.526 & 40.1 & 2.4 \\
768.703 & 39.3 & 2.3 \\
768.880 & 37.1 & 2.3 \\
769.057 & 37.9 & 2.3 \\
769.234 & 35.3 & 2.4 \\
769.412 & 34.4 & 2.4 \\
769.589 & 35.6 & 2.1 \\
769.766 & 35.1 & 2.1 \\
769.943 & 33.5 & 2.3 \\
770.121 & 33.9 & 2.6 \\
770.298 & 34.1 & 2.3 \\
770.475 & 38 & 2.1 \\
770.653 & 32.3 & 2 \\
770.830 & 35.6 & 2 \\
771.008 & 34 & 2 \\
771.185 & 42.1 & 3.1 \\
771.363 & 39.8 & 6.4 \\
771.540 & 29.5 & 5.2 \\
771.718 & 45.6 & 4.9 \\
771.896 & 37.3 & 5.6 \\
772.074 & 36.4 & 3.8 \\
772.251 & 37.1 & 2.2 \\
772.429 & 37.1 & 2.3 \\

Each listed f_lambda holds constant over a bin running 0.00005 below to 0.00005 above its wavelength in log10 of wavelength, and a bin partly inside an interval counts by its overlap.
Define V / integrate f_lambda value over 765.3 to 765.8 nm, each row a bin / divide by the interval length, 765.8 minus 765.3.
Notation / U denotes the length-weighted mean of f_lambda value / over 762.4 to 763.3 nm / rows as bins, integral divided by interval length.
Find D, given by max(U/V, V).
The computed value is 35.8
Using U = 37.3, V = 36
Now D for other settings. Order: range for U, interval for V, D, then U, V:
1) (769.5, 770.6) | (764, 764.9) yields 34.6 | 34.9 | 35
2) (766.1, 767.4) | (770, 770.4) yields 34.1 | 37.1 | 34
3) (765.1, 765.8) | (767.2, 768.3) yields 41.9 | 36.0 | 42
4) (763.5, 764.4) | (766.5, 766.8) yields 38.1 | 35.8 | 38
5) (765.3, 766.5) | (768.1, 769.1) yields 38.8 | 35.5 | 39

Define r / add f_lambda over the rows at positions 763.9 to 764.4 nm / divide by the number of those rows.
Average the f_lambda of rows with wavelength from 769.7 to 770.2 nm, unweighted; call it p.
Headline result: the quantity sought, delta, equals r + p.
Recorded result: 69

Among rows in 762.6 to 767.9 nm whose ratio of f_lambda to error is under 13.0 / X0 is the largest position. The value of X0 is 766.406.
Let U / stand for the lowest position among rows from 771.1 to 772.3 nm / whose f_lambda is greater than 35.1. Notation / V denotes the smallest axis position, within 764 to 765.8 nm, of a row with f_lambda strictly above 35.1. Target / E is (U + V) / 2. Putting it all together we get 767.65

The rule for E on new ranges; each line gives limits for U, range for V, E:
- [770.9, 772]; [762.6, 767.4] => 766.95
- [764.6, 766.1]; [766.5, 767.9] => 765.88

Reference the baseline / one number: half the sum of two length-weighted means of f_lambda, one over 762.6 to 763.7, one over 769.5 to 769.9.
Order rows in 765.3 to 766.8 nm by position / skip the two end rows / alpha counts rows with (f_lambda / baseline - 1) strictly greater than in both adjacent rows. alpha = 2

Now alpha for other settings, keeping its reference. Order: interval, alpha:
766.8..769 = 4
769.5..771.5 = 3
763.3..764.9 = 3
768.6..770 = 2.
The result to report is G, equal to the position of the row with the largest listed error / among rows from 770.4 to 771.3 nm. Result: 771.185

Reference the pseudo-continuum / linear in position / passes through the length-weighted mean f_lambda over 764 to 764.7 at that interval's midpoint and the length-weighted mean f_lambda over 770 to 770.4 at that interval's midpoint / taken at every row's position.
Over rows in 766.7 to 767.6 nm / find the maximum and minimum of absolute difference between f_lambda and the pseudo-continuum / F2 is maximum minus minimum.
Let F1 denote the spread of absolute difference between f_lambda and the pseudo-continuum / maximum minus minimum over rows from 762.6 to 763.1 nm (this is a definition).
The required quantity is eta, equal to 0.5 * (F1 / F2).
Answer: 0.33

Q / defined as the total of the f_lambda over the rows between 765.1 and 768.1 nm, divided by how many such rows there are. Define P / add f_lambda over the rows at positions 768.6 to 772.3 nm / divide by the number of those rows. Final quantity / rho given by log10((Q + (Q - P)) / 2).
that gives 1.30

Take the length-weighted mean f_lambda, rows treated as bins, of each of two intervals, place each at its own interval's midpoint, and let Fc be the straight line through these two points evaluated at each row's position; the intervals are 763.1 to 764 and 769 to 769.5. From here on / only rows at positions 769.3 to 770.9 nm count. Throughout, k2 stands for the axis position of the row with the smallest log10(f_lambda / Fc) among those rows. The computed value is 770.653 nm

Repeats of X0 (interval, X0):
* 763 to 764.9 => 764.819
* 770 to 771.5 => 771.363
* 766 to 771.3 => 766.406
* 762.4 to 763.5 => 763.412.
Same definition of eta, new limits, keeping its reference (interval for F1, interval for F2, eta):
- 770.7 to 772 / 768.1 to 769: 1.75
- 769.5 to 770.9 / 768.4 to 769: 0.66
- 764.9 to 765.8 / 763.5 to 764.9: 0.51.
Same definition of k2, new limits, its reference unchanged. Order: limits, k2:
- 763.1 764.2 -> 763.939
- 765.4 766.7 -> 765.700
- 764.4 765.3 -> 764.643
